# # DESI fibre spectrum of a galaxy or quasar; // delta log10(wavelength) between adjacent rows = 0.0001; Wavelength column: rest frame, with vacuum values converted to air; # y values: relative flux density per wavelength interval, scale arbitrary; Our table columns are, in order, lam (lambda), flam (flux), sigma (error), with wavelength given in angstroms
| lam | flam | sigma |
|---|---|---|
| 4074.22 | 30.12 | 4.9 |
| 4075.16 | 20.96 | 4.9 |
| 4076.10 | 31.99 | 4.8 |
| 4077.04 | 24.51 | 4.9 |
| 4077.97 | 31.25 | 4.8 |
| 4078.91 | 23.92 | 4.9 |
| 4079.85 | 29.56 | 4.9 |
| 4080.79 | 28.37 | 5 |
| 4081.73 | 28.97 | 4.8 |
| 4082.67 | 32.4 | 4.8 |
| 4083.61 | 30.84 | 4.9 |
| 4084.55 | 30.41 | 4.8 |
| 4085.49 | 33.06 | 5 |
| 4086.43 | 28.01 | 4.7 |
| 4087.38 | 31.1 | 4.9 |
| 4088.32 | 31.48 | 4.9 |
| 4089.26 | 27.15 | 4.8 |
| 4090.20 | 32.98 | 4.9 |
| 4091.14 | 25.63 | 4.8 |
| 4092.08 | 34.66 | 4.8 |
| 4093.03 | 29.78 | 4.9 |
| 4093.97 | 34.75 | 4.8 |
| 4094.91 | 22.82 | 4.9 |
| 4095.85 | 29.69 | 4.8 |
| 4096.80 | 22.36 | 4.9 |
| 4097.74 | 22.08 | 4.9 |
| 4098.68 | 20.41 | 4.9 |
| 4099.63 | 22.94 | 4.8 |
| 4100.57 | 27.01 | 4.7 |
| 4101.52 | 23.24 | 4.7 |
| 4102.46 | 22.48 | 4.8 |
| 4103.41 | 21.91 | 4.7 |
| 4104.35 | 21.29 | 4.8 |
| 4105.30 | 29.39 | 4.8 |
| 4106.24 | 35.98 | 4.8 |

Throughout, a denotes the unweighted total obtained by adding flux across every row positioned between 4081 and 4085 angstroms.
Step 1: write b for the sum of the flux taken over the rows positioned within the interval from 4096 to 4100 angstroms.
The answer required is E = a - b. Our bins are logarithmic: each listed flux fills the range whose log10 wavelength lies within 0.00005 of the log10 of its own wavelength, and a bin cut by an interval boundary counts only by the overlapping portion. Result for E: 35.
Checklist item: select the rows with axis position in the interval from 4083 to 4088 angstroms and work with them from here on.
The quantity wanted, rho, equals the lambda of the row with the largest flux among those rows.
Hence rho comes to 4085.49 angstroms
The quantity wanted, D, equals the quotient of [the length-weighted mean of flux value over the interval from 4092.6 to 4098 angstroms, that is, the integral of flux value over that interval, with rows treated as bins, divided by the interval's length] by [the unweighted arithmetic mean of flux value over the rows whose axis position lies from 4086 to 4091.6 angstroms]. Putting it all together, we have 0.92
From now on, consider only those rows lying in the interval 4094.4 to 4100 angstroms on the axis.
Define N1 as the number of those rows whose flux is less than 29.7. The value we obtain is 6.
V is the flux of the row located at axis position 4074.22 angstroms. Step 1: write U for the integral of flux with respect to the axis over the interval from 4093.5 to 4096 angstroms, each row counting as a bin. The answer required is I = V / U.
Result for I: 0.414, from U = 73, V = 30.12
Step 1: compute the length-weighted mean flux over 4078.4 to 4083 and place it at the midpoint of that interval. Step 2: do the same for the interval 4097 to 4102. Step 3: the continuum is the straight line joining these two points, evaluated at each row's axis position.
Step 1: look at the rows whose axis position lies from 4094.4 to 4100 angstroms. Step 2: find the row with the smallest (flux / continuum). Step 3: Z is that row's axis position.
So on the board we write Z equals 4098.68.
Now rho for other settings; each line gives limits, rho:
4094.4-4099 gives 4095.85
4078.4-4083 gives 4082.67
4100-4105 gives 4100.57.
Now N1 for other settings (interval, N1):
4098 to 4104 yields 6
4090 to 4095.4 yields 2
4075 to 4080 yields 4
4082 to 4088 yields 1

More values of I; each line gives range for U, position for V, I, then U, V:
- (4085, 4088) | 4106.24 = 0.391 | 92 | 35.98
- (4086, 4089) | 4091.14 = 0.285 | 90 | 25.63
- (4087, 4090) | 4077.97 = 0.345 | 91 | 31.25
